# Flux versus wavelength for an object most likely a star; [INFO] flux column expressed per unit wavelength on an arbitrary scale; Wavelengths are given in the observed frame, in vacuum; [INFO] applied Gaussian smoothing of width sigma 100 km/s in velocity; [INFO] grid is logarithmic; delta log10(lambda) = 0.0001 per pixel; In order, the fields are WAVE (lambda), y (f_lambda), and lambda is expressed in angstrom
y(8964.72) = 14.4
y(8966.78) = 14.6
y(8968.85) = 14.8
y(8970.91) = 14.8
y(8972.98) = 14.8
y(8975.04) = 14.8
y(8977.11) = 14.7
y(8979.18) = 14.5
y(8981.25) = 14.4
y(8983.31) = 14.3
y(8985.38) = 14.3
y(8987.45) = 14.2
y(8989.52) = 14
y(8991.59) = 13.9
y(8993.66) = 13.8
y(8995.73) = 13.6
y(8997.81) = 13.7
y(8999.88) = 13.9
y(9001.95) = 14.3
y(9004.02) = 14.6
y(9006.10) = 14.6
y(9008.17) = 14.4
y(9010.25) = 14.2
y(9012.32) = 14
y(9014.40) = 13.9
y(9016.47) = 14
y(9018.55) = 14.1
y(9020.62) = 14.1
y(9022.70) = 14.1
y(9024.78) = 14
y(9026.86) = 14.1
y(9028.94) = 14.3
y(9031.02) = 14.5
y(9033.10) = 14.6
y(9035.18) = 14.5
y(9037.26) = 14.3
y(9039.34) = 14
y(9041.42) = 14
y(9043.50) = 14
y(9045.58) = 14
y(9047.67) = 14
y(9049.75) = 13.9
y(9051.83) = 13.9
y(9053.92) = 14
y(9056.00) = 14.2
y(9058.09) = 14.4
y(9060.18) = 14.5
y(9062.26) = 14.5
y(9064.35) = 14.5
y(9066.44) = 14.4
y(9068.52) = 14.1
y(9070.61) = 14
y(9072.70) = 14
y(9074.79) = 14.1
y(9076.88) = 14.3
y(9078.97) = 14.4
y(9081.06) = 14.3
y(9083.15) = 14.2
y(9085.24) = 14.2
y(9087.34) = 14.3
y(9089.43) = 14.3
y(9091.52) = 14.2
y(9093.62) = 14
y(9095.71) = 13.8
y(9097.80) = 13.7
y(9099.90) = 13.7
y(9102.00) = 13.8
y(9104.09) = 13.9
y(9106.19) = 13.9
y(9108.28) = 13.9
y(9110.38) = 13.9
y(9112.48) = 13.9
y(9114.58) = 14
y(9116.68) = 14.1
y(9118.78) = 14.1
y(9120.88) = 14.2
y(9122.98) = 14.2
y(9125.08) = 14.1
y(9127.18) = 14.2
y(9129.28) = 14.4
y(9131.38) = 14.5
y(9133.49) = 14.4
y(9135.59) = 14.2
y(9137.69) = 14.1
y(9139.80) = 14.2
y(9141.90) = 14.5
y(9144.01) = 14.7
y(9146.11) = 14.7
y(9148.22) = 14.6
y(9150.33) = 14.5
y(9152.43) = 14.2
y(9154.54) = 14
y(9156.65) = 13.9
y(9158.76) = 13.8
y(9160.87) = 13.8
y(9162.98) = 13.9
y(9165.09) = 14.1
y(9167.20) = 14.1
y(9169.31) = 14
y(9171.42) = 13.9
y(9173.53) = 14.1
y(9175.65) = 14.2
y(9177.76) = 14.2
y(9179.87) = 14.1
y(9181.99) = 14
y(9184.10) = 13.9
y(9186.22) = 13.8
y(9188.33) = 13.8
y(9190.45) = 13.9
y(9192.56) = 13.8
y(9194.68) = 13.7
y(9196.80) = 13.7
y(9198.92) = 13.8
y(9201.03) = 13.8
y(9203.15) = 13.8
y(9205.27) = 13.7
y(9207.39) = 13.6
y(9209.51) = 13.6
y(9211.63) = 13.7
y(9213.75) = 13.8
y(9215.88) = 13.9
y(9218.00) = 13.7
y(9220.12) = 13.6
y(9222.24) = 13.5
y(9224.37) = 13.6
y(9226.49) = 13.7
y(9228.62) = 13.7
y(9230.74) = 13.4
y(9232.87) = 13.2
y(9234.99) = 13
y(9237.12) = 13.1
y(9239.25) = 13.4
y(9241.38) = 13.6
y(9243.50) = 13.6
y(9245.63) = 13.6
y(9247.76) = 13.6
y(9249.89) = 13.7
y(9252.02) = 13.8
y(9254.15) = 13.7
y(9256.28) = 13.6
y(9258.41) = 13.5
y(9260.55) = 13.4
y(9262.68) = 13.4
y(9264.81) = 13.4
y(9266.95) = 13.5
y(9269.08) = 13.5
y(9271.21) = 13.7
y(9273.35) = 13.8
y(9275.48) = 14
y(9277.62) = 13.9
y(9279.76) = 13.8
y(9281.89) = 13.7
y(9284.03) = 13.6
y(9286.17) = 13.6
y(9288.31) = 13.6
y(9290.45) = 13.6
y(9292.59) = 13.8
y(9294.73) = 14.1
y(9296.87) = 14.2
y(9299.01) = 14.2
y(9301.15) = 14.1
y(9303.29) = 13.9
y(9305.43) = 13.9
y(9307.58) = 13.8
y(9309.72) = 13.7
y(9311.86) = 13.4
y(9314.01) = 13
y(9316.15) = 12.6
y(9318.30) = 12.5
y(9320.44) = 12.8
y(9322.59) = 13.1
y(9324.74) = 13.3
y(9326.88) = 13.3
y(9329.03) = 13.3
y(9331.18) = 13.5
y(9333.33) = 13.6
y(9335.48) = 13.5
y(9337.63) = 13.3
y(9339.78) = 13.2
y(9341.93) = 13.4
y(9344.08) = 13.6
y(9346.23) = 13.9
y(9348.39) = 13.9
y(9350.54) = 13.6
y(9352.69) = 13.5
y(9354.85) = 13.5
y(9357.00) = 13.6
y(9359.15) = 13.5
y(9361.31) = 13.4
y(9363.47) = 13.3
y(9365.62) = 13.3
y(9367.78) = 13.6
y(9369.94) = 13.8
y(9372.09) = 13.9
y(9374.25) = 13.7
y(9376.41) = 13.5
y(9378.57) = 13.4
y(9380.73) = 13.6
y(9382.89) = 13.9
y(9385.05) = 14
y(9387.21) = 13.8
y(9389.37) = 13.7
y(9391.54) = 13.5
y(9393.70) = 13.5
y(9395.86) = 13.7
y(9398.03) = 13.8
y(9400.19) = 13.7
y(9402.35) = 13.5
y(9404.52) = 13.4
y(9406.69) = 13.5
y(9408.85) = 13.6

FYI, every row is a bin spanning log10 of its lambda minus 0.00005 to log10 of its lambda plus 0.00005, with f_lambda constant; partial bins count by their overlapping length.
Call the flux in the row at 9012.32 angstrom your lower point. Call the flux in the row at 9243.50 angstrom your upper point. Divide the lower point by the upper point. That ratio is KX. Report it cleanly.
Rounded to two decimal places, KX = 1.03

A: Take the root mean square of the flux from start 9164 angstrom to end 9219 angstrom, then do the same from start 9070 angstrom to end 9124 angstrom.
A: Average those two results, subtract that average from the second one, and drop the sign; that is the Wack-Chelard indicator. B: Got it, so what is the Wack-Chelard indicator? 0.09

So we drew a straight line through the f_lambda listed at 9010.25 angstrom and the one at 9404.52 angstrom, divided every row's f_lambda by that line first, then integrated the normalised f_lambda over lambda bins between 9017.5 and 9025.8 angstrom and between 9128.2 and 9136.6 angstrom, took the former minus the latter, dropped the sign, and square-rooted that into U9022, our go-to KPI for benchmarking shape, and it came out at 0.65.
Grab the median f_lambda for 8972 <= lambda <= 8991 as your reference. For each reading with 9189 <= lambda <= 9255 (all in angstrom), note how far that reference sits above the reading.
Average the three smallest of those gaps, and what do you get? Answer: 0.53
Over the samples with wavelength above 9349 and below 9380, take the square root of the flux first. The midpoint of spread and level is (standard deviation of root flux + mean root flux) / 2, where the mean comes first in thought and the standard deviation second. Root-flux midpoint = 1.85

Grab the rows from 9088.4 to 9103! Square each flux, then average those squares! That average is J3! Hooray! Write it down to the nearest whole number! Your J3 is 194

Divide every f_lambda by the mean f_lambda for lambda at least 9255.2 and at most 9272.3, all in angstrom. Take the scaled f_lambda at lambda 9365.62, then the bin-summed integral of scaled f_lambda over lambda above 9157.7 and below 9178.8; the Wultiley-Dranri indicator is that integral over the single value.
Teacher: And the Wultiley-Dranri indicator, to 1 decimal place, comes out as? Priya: 22.2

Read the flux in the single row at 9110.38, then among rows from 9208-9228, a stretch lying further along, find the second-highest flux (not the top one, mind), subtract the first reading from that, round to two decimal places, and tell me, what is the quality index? -0.10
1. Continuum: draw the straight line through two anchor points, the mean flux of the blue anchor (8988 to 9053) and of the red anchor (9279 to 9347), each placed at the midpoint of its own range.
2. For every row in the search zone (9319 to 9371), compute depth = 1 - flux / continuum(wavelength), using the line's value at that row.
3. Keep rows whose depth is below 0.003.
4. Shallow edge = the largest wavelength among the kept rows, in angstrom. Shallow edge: 9369.94 angstrom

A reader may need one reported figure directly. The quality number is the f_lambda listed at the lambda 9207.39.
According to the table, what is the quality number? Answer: 13.6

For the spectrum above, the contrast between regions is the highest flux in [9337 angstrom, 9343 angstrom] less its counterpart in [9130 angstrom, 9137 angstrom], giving -1.1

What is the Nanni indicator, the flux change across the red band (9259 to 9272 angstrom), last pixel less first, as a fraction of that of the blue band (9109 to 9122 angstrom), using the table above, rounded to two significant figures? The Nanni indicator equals 1.0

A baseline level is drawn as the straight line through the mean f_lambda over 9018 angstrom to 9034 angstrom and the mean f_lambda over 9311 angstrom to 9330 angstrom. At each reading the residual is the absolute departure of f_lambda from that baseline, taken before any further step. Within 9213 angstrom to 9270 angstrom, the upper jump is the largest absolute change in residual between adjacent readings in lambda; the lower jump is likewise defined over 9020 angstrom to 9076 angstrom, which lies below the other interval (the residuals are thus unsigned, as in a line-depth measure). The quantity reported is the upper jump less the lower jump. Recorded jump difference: 0.00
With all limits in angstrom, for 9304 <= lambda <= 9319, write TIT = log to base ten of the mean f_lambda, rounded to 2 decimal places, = 1.12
